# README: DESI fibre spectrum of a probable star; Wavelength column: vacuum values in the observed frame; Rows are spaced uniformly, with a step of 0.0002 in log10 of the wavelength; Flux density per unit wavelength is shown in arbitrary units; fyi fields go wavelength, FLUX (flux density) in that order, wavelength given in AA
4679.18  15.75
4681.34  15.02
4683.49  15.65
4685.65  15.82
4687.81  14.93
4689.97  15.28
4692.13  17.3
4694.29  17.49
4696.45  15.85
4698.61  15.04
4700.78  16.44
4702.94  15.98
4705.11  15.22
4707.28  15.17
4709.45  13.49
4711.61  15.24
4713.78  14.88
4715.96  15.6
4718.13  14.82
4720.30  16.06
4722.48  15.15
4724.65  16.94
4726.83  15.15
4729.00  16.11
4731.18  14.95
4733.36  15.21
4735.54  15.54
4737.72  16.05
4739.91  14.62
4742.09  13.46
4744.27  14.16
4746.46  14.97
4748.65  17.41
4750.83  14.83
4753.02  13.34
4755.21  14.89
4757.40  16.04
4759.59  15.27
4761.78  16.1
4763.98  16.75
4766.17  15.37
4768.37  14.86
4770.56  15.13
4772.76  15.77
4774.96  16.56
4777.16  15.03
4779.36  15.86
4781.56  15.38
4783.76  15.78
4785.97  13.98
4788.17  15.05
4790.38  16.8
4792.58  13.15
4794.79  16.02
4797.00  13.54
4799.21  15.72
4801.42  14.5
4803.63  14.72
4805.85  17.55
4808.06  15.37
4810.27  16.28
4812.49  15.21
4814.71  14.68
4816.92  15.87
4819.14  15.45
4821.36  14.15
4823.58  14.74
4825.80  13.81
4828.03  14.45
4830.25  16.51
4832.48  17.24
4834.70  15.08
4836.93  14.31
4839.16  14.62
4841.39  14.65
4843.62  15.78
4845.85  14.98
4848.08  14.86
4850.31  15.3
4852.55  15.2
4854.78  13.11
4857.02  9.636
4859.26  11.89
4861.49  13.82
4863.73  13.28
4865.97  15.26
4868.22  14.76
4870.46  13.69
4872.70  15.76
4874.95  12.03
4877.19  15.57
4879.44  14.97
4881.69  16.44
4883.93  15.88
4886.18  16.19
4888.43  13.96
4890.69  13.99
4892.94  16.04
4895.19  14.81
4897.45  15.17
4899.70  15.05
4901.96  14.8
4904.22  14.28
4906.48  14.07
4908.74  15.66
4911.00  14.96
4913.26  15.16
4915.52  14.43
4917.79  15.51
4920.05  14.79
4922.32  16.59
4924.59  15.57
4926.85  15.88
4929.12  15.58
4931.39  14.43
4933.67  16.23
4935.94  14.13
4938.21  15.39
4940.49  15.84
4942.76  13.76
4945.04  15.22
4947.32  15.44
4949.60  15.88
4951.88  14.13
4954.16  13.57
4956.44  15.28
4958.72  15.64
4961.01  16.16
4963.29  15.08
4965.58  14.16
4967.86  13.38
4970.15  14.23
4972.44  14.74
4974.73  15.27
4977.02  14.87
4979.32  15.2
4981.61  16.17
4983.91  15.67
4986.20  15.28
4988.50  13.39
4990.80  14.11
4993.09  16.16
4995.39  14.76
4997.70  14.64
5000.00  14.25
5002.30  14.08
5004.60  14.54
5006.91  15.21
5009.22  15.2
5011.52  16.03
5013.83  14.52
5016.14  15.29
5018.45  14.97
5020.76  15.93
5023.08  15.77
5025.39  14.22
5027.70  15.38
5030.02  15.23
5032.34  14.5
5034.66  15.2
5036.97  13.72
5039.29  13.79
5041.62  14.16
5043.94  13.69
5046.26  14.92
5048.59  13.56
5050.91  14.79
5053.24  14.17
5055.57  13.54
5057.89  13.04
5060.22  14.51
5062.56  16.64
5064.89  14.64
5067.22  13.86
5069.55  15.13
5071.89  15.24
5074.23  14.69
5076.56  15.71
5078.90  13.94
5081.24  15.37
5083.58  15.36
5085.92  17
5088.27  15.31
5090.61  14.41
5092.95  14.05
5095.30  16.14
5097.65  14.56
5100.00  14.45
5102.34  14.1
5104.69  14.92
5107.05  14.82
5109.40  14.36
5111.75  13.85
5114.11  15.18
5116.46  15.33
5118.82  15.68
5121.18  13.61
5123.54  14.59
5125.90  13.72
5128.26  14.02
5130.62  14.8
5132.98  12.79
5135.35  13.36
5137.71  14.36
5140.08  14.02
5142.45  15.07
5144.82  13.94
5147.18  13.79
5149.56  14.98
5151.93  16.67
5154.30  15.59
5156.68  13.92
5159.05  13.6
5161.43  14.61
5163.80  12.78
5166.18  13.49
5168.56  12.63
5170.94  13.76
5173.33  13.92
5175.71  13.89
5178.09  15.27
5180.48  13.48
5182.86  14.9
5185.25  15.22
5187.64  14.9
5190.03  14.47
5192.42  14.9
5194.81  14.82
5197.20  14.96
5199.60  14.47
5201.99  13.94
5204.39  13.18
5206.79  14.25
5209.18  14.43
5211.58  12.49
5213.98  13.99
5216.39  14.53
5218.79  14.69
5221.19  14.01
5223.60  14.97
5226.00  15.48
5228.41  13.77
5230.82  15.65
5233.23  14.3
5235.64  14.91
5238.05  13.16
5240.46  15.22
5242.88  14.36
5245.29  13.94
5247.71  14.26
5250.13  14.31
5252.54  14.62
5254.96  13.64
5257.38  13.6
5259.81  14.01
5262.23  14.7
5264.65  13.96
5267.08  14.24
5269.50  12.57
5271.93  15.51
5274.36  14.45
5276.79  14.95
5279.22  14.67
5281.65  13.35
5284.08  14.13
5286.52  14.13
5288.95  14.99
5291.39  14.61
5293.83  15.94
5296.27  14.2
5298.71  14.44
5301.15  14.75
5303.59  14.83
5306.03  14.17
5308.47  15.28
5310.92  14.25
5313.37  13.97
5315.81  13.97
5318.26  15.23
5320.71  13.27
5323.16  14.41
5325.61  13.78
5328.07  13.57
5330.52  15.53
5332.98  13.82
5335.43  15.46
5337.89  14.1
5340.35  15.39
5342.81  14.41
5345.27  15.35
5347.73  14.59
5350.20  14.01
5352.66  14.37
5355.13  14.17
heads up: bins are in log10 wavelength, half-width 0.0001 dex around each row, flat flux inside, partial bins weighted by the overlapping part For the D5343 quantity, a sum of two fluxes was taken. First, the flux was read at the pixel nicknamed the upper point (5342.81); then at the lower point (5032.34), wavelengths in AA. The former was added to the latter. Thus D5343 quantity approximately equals 28.9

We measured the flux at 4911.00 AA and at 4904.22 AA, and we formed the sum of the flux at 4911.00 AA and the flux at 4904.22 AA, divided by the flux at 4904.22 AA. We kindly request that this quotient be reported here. 2.05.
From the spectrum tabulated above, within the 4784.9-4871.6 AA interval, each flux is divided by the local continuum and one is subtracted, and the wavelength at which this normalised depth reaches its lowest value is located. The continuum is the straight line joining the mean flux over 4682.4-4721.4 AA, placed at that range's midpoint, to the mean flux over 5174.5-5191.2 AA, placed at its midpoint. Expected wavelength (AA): 4857.02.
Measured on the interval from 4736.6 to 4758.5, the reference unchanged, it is 4753.02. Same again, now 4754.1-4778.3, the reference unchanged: 4768.37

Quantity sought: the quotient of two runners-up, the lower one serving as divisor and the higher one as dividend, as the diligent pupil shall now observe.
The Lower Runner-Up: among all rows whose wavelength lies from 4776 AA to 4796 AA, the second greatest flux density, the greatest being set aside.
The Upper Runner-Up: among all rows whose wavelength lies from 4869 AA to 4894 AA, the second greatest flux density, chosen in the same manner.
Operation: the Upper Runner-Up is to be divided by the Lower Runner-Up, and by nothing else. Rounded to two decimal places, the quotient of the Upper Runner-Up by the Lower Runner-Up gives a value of 1.01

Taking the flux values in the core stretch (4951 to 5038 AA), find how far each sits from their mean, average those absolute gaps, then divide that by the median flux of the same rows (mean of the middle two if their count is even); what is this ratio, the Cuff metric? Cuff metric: 0.043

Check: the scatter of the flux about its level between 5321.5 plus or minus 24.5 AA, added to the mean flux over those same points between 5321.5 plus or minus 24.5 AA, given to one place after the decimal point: 15.2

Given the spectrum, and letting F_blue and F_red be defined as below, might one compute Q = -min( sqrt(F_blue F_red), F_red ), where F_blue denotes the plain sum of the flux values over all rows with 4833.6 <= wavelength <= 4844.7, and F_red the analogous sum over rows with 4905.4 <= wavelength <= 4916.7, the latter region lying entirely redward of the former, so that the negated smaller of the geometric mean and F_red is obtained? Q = -74.3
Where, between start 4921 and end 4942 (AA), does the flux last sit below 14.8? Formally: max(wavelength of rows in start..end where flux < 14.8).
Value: 4935.94 AA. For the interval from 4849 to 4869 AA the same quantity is 4868.22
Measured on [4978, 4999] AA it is 4997.70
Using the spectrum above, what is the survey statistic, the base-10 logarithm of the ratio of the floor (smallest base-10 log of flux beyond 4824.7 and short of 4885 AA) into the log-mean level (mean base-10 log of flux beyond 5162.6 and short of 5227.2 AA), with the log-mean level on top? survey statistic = 0.069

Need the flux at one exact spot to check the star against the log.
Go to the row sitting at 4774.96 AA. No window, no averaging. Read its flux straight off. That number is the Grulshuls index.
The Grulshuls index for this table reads 16.56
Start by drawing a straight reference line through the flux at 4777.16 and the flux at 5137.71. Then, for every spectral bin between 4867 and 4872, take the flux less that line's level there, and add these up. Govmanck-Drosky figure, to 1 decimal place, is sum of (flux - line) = -1.3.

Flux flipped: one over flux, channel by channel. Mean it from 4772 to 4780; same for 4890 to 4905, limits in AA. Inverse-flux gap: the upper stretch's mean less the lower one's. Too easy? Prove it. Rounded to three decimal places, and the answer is 0.004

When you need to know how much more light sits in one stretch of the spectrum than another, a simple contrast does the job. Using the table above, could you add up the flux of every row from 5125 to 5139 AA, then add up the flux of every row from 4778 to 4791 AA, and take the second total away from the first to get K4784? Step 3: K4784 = -10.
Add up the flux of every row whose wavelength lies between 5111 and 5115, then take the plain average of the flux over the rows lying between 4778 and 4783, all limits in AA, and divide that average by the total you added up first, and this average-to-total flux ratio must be 0.538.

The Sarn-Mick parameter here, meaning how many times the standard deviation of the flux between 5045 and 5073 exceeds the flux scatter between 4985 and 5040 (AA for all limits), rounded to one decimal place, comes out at 1.3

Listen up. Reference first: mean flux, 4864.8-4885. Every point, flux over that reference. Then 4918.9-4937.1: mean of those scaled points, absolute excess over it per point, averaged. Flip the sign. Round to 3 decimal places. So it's -0.048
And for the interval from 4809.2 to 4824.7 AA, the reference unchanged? -0.039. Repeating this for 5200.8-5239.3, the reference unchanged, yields -0.043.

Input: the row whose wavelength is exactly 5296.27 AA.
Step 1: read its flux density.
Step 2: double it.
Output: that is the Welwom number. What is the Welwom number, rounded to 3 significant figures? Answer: 28.4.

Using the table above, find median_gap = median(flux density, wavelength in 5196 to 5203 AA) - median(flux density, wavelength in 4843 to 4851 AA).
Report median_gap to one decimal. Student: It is -0.7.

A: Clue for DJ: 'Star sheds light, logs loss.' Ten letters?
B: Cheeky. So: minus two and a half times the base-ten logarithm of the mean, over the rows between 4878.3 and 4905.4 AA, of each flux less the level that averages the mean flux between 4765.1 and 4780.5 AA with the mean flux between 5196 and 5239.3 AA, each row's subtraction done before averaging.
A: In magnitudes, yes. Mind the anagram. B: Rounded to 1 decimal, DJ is 1.6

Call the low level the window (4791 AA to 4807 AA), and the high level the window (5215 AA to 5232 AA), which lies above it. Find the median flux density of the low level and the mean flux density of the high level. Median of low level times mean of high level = 217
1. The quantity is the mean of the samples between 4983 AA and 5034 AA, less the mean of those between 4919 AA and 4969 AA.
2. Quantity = -0.14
